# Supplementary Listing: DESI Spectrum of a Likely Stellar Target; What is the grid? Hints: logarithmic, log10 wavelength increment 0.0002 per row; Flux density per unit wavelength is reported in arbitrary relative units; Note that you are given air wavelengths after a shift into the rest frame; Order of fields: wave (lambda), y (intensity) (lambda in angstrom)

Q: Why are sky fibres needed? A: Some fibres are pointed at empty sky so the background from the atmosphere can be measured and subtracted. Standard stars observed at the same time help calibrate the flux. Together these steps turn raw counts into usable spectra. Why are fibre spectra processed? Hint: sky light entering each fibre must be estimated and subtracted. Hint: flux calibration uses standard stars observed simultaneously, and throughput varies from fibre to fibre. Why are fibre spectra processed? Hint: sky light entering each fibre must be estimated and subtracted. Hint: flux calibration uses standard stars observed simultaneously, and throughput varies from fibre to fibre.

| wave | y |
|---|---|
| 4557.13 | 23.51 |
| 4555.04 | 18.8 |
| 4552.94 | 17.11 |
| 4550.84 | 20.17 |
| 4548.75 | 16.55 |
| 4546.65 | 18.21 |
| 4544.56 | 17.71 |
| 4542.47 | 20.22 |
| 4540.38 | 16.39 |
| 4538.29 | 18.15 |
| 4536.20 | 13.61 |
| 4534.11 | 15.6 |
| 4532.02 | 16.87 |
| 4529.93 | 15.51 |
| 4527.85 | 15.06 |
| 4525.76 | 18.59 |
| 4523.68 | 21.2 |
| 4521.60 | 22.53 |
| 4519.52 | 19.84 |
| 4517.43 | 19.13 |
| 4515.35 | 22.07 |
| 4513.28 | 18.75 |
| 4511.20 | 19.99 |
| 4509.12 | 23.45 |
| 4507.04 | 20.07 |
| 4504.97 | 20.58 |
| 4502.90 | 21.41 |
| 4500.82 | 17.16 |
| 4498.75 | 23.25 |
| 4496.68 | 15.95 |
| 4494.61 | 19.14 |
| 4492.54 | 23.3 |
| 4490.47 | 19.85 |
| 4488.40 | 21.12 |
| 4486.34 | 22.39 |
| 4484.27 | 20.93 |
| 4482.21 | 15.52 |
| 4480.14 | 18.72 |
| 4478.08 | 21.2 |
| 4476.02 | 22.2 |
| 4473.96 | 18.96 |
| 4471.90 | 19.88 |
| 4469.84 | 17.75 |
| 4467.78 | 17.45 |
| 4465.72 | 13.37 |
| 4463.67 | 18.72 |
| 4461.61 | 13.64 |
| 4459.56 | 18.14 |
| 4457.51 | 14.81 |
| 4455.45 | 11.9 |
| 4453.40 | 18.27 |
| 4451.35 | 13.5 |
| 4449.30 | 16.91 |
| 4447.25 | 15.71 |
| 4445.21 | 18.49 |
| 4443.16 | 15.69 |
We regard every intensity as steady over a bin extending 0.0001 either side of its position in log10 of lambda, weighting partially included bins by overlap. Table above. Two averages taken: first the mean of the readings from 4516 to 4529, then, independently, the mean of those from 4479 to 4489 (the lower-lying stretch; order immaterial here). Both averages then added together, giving 39.1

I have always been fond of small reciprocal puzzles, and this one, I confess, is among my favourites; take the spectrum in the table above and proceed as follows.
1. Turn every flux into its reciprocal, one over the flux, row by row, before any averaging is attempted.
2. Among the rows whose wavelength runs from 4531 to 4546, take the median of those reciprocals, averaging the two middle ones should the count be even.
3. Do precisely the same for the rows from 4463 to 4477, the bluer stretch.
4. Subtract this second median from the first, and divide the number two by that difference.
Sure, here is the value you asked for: 341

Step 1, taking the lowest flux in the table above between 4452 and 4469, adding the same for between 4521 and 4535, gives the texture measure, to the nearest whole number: 27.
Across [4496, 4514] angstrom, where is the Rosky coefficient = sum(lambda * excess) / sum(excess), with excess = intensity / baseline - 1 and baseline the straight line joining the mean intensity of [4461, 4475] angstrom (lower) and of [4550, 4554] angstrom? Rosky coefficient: 4506.0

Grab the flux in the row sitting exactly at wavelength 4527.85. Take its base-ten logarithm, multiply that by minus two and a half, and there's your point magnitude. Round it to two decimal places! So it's -2.94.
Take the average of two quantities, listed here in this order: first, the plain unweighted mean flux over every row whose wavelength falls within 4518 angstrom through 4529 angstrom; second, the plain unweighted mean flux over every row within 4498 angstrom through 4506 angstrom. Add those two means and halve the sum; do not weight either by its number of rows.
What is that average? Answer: 20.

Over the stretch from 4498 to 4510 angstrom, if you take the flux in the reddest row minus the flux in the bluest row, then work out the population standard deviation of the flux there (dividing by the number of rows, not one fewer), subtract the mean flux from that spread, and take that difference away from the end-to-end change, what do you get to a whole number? 19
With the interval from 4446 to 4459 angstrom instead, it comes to 12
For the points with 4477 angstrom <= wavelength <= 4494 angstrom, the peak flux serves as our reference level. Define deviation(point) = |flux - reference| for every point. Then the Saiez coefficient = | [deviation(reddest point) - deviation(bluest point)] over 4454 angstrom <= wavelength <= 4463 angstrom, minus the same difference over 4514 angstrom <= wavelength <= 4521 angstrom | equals 4.0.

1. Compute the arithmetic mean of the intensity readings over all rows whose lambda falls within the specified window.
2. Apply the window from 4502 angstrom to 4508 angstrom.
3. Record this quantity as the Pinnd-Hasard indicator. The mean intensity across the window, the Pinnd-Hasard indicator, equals 20.7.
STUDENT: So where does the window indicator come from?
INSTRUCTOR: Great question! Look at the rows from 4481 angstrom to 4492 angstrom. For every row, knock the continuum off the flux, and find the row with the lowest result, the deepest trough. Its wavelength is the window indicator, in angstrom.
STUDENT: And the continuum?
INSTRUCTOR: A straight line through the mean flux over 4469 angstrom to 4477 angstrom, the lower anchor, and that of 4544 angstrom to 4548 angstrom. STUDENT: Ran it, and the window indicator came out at 4482.21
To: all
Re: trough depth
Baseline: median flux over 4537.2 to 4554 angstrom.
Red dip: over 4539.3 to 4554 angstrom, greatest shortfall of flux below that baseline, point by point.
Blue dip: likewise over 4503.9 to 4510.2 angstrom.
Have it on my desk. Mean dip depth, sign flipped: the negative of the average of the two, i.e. 0.3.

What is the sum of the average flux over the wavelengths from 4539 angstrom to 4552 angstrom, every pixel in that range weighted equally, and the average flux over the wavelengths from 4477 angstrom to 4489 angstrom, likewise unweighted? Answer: 38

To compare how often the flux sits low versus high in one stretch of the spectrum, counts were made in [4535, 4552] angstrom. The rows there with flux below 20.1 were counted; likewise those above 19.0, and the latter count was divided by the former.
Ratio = 0.3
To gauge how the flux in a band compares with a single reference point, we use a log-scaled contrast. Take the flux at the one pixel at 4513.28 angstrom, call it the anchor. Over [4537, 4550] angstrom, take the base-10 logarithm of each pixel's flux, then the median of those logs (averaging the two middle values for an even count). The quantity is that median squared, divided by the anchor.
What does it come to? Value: 0.084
